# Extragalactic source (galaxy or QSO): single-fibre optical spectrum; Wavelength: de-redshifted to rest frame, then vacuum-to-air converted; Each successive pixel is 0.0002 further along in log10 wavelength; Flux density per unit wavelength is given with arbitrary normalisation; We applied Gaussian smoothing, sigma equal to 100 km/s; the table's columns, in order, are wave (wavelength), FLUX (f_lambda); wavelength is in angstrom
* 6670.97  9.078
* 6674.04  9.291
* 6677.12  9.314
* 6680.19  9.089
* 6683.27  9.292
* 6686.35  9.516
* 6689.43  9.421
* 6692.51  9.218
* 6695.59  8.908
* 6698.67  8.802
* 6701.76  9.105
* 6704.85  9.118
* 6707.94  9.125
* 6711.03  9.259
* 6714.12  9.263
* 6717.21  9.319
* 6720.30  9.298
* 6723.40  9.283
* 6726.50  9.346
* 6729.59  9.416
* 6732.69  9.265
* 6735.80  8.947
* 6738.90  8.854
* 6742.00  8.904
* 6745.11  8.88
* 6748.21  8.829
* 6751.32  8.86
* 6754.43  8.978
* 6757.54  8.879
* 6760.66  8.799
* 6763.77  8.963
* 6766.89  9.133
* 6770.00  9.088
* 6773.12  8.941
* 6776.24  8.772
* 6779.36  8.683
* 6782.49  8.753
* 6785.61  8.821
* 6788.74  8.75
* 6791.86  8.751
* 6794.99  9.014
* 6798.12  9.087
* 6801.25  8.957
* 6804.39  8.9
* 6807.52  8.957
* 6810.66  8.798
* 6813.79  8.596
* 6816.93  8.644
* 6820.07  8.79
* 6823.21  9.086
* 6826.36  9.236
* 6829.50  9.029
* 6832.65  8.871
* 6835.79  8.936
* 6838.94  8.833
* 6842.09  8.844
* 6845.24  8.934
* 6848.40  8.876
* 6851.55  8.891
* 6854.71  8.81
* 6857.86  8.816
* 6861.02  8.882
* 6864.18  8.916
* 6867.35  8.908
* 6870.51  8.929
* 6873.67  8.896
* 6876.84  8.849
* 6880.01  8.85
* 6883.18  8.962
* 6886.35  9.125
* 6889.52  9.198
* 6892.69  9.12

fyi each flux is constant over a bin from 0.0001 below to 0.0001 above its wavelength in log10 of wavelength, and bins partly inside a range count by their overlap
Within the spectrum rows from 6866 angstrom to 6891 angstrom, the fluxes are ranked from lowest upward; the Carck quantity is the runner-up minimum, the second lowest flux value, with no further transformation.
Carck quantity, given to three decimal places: 8.850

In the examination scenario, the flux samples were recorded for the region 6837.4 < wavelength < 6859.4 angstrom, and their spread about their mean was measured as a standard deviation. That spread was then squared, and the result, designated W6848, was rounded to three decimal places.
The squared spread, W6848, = 0.002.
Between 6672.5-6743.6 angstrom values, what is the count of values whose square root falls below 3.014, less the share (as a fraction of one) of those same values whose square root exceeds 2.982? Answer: 4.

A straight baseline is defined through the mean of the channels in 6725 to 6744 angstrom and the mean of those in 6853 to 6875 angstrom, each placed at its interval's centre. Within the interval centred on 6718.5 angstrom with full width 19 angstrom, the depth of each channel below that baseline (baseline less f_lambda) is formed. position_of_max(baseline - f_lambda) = 6711.03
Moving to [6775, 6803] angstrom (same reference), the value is 6779.36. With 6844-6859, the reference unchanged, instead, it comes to 6854.71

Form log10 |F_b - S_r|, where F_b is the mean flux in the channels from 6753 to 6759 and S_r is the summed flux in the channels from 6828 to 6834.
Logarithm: 0.953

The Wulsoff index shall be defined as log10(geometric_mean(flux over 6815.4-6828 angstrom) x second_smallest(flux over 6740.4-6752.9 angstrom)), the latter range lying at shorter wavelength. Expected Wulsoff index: 1.90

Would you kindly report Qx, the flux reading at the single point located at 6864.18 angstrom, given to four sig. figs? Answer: 8.916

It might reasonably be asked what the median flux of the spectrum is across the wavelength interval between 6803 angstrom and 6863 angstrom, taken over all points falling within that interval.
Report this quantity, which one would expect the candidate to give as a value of 8.88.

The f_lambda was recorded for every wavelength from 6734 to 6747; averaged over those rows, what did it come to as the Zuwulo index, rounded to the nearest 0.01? 8.90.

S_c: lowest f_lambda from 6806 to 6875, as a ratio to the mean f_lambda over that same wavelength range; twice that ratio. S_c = 1.93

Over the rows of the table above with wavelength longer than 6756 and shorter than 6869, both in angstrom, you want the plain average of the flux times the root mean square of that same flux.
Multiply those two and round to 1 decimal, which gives 79.0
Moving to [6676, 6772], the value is 83.0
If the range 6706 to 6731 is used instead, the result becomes 86.3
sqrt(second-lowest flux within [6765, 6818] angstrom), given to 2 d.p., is 2.94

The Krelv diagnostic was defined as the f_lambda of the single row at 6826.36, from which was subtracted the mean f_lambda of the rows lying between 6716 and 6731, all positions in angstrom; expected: -0.10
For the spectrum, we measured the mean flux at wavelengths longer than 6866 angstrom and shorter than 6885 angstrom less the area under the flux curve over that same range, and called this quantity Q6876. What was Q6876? -160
